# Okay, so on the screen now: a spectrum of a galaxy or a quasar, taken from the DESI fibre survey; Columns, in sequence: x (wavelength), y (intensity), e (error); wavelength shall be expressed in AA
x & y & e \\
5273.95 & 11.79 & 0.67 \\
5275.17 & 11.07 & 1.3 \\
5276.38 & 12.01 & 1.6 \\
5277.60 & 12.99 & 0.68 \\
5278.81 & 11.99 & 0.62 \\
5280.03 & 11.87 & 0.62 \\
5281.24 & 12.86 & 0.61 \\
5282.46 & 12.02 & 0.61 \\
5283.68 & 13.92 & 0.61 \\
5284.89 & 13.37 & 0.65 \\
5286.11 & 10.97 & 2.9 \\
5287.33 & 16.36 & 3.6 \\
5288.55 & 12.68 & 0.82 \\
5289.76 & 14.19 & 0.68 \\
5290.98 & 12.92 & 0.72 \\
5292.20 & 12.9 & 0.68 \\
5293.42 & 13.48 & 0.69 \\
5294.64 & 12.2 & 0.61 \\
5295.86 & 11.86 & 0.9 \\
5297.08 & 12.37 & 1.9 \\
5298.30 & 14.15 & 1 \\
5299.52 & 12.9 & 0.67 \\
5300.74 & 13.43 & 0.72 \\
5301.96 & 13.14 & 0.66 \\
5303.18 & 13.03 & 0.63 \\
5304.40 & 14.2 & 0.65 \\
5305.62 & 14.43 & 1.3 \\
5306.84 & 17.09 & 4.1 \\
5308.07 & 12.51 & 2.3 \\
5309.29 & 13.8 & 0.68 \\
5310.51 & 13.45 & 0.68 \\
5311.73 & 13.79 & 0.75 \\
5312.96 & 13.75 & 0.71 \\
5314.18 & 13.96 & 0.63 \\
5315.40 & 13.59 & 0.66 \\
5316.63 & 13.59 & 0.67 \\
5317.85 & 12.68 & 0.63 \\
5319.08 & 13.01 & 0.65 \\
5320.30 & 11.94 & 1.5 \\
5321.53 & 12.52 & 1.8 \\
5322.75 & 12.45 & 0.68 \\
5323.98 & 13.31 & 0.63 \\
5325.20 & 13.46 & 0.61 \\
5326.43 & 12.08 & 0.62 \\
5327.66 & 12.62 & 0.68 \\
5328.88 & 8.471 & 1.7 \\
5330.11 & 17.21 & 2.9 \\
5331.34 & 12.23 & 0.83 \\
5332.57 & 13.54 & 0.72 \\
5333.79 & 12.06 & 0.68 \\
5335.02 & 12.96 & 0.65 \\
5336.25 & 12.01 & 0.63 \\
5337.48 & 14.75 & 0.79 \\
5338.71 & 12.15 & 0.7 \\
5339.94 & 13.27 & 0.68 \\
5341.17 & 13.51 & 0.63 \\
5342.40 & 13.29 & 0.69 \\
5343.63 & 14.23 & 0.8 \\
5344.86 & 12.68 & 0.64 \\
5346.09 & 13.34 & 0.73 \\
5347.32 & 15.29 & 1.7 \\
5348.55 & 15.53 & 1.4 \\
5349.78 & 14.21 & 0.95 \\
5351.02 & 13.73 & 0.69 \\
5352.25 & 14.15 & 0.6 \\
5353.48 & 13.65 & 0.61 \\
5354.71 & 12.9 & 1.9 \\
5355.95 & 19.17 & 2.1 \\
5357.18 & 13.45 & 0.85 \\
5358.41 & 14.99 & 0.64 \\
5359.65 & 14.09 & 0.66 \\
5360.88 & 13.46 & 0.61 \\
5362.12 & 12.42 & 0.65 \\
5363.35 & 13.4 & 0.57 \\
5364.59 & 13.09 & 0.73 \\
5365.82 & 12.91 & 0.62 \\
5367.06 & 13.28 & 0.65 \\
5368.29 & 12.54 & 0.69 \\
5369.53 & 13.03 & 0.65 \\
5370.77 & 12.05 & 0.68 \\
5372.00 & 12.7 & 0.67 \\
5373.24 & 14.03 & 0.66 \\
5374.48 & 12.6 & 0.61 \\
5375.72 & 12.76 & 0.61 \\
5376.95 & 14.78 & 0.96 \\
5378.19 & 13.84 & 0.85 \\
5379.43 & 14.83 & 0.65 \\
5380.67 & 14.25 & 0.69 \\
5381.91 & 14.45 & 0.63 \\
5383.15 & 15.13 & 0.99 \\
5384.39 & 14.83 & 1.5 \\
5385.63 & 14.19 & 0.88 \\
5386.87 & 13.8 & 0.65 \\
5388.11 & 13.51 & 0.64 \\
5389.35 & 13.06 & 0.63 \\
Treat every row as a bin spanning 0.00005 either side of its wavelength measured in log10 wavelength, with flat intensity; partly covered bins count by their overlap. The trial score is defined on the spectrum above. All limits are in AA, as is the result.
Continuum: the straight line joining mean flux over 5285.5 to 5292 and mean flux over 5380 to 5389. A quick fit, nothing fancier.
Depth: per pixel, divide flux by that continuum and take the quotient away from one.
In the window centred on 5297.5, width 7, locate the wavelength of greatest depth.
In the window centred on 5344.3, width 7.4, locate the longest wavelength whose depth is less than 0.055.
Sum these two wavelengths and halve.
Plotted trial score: 5321.6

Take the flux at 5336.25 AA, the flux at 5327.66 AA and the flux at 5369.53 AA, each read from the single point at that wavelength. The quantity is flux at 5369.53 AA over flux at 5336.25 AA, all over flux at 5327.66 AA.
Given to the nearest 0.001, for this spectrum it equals 0.086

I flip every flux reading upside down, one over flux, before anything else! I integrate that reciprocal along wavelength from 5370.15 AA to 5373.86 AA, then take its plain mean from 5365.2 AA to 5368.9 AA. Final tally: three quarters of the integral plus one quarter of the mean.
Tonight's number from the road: 0.236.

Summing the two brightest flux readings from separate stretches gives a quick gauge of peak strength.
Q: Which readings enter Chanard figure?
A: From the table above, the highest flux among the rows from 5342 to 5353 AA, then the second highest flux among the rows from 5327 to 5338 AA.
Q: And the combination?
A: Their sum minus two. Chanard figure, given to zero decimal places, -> 28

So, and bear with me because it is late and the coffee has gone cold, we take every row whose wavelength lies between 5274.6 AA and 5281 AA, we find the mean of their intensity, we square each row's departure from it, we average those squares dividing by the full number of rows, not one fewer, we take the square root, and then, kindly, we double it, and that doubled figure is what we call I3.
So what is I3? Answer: 1.2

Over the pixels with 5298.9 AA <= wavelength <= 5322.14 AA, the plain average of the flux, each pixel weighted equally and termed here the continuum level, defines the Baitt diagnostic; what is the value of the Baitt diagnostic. 13.5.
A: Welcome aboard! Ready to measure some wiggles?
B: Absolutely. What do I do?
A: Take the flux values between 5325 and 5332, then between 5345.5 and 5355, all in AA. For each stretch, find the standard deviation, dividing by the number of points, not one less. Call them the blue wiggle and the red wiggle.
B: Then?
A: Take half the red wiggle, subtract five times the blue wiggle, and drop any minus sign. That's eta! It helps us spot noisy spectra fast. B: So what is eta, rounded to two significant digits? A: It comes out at 12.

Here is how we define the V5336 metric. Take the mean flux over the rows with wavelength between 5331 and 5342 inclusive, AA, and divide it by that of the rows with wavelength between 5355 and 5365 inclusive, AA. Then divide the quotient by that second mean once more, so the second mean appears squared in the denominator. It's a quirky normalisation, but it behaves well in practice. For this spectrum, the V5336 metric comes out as 0.064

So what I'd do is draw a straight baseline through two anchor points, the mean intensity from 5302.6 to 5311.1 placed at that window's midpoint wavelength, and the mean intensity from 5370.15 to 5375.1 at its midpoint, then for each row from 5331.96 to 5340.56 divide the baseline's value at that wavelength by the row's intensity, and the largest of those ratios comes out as 1.126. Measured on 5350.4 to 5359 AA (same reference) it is 1.022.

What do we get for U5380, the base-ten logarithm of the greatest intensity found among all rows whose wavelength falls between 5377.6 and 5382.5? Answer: 1.171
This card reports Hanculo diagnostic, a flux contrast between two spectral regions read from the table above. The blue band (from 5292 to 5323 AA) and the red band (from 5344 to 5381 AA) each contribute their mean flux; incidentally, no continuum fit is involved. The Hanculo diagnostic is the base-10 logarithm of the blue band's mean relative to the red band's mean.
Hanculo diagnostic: -0.01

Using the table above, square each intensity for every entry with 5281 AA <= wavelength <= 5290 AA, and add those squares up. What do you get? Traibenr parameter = 1433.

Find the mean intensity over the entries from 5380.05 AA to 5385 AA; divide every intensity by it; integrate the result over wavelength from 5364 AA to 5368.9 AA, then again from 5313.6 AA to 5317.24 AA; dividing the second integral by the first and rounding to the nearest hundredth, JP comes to 0.79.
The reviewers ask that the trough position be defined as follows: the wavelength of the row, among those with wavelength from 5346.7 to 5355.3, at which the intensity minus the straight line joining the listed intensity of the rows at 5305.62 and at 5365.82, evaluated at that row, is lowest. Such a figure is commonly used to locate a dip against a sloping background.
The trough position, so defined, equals 5354.71 AA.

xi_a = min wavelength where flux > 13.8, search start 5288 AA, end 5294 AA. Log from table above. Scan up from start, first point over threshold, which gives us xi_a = 5289.76 AA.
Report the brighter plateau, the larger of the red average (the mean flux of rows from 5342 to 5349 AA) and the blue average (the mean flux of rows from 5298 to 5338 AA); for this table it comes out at 14.06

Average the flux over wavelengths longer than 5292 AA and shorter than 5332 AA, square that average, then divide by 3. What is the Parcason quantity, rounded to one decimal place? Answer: 58.1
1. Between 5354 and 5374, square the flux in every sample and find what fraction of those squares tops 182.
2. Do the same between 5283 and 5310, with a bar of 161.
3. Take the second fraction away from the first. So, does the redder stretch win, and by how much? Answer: -0.48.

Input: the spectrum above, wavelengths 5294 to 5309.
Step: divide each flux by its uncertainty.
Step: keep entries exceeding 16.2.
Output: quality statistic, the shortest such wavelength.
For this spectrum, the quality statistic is 5294.64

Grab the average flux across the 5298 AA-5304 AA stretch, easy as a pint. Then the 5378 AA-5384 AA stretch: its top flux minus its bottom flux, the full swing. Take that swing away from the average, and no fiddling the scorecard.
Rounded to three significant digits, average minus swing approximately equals 12.0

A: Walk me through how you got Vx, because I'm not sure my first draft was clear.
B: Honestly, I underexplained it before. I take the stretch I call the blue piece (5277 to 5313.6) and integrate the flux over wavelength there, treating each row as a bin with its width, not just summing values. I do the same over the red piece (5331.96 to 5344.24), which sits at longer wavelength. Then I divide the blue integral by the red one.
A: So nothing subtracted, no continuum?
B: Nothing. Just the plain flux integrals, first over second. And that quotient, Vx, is 3.0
